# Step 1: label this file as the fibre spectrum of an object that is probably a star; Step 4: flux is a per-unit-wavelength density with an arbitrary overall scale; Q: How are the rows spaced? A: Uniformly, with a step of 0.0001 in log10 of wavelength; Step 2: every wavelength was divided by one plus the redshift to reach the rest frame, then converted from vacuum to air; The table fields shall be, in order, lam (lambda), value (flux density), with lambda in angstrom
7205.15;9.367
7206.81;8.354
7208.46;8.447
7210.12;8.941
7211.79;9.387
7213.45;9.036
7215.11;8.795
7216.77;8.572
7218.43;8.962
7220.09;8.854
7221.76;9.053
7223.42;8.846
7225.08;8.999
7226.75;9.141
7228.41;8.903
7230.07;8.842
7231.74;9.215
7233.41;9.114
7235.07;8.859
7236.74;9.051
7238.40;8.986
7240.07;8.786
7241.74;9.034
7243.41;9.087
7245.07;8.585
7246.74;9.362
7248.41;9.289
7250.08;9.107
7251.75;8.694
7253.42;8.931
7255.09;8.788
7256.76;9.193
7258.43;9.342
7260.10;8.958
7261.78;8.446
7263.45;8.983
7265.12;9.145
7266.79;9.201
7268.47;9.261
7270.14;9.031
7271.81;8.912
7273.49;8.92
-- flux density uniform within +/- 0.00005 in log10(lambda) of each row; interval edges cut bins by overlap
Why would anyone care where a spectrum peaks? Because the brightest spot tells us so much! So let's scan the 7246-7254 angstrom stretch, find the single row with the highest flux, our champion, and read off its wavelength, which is 7246.74 angstrom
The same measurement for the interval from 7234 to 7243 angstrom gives 7236.74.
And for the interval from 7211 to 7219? 7211.79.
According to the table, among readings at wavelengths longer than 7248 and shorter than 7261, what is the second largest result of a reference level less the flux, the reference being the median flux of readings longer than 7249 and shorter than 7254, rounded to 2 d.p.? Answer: 0.14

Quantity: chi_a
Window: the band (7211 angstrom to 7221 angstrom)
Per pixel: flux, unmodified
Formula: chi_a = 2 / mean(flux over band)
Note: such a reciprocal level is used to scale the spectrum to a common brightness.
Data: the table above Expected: 0.224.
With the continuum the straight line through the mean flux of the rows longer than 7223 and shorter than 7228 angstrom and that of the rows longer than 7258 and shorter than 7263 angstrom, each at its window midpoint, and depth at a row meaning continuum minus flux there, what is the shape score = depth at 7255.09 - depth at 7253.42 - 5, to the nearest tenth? -4.9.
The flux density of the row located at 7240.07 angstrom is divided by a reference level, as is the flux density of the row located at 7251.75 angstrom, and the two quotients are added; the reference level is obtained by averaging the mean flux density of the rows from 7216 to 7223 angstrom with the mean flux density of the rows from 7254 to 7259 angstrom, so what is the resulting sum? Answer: 1.95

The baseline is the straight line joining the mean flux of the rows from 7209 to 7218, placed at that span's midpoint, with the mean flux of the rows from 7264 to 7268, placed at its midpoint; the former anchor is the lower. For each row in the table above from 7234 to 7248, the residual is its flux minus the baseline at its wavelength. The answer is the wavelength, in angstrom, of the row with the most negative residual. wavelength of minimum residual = 7245.07 angstrom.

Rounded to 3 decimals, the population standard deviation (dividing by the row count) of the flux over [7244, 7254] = 0.288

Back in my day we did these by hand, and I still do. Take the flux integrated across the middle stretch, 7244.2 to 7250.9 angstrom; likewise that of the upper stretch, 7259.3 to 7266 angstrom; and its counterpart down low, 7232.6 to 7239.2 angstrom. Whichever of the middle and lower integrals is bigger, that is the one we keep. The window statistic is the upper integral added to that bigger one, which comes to 120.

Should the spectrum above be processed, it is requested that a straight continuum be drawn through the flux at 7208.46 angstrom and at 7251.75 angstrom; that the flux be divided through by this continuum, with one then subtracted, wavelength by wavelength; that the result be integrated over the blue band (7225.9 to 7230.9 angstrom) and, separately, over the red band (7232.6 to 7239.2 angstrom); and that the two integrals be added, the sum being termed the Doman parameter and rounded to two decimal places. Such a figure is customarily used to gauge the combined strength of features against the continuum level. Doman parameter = 0.54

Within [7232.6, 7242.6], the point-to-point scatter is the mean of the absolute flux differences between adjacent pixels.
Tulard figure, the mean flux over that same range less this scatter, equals 8.78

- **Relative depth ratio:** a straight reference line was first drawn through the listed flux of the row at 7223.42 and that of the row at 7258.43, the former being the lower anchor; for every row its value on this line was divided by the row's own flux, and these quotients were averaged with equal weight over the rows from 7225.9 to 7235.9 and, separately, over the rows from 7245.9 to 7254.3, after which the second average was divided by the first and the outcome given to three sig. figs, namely 1.02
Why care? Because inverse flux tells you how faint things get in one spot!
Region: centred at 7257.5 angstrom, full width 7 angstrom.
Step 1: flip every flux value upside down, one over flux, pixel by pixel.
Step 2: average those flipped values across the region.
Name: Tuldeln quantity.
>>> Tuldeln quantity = 0.110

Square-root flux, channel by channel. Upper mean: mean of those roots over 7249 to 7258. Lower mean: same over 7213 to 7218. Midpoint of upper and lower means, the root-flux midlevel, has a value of 2.98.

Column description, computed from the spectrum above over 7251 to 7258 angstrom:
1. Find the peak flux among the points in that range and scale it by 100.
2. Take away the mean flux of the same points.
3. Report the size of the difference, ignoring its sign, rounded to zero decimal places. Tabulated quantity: 910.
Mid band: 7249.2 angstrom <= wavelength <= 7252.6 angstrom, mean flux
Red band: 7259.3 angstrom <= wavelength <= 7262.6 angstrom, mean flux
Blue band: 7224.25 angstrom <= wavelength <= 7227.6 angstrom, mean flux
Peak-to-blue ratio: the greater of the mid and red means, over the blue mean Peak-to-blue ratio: 0.98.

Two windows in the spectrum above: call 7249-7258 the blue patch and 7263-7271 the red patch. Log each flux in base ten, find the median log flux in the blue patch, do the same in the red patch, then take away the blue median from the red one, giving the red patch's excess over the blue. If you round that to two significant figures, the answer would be 0.010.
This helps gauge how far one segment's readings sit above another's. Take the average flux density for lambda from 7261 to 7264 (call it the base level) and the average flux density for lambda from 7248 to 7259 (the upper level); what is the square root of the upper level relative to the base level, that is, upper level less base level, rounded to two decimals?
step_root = 0.58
